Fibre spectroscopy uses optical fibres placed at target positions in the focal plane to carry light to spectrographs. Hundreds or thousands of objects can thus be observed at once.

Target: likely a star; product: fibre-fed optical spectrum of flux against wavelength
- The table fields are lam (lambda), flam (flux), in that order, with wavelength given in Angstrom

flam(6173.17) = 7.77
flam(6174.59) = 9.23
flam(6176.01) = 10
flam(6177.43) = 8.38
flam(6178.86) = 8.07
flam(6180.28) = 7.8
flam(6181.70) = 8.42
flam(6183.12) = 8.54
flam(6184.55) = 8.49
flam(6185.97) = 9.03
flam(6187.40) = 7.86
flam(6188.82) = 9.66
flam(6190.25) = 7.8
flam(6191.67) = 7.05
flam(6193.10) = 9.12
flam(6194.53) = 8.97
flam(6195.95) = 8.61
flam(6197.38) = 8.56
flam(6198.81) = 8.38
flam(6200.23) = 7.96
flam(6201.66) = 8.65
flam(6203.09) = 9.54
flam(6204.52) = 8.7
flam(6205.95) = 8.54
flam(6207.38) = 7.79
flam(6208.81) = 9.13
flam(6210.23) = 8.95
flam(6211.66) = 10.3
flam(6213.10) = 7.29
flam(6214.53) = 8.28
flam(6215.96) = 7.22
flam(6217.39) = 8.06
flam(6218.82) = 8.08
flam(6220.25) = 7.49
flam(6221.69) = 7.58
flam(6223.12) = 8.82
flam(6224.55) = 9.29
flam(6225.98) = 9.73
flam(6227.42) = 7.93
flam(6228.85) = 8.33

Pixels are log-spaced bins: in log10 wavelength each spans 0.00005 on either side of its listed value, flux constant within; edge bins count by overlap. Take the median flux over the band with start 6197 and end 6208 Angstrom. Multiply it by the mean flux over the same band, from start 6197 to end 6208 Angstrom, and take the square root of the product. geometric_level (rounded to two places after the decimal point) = 8.53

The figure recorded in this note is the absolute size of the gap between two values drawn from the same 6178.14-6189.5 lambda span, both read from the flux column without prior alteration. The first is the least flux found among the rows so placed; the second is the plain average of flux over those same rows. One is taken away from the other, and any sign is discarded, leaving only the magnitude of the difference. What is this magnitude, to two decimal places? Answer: 0.68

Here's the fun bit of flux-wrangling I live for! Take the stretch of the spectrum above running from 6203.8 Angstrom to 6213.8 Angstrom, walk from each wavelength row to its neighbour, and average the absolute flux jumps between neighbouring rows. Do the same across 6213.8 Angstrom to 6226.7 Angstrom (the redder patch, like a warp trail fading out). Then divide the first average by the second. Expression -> 1.9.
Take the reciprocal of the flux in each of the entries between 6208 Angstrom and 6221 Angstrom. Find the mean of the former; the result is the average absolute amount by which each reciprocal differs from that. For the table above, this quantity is 0.011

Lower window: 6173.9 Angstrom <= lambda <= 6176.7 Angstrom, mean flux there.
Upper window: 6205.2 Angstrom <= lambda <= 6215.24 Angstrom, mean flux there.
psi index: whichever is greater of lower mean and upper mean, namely 9.62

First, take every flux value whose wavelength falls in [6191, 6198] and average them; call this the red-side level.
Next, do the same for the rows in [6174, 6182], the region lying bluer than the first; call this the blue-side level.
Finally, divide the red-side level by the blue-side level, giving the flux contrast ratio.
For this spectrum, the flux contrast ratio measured 0.98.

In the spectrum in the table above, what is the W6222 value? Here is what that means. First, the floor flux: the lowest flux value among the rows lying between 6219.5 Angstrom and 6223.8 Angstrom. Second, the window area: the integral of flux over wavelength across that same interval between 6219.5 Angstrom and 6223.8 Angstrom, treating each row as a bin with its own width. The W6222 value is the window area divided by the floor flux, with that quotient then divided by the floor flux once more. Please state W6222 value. 0.610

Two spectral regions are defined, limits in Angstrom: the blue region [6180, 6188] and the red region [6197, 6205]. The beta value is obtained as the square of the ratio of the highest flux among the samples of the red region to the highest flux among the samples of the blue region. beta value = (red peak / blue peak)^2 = 1.12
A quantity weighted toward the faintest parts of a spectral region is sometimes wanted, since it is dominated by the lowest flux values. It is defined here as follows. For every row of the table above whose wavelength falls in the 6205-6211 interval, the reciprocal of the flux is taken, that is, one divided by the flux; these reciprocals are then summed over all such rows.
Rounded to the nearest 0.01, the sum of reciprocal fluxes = 0.47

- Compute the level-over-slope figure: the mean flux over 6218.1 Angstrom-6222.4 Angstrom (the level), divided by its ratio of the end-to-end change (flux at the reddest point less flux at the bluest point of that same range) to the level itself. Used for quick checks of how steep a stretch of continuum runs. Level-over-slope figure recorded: -119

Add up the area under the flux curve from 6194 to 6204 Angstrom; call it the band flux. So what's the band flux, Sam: 86.6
